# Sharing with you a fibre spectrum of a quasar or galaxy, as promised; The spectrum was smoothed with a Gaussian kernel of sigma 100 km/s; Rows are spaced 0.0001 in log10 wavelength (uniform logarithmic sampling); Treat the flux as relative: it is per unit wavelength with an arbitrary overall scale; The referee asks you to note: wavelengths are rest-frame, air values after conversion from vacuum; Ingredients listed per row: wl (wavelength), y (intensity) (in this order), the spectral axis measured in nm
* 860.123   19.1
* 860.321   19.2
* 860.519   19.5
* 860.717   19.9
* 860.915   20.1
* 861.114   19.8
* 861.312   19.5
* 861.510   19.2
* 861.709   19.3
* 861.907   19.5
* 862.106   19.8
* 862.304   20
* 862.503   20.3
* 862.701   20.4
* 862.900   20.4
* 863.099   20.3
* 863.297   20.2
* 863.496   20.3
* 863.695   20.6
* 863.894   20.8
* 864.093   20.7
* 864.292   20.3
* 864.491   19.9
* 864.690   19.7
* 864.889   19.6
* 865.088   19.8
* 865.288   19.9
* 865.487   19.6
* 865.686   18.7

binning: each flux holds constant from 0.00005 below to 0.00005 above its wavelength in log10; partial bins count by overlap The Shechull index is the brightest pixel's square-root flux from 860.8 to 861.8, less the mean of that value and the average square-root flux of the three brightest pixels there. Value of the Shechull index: 0.017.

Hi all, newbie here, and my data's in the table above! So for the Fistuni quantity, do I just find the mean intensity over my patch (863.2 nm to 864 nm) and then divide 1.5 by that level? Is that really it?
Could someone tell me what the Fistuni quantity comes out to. 0.0733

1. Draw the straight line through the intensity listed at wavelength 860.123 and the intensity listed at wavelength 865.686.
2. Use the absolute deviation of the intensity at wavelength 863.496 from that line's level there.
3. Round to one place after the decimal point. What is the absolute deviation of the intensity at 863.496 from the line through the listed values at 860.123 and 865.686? 1.4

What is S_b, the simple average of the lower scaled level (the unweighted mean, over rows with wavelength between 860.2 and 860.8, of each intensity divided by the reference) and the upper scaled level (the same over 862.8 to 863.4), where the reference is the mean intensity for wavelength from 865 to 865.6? 1.01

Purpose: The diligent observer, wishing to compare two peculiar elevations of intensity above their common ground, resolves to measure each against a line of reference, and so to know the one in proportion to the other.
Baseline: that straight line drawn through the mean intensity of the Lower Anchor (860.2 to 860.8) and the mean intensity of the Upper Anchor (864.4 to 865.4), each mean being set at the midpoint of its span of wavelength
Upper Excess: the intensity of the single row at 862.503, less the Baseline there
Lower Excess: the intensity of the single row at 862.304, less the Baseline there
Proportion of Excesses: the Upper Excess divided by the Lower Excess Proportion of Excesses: 1.8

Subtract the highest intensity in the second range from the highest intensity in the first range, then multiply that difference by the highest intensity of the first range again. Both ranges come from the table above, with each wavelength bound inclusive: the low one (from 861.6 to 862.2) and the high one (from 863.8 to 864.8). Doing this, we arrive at -20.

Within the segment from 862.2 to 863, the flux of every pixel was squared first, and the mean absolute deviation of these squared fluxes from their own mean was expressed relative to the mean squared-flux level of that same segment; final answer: 0.014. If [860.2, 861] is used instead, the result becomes 0.033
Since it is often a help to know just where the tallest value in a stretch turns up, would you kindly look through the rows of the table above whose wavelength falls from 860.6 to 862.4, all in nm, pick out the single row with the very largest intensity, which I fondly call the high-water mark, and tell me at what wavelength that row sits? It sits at 860.915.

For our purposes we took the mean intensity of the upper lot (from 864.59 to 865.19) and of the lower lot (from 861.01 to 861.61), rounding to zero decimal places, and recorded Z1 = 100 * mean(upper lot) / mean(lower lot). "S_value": 101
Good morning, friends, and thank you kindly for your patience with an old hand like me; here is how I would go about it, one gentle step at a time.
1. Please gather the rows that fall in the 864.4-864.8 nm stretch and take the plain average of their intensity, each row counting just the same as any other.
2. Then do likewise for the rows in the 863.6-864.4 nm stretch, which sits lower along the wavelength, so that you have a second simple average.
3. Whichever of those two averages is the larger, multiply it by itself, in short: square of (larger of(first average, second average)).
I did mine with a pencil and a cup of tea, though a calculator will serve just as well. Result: 424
